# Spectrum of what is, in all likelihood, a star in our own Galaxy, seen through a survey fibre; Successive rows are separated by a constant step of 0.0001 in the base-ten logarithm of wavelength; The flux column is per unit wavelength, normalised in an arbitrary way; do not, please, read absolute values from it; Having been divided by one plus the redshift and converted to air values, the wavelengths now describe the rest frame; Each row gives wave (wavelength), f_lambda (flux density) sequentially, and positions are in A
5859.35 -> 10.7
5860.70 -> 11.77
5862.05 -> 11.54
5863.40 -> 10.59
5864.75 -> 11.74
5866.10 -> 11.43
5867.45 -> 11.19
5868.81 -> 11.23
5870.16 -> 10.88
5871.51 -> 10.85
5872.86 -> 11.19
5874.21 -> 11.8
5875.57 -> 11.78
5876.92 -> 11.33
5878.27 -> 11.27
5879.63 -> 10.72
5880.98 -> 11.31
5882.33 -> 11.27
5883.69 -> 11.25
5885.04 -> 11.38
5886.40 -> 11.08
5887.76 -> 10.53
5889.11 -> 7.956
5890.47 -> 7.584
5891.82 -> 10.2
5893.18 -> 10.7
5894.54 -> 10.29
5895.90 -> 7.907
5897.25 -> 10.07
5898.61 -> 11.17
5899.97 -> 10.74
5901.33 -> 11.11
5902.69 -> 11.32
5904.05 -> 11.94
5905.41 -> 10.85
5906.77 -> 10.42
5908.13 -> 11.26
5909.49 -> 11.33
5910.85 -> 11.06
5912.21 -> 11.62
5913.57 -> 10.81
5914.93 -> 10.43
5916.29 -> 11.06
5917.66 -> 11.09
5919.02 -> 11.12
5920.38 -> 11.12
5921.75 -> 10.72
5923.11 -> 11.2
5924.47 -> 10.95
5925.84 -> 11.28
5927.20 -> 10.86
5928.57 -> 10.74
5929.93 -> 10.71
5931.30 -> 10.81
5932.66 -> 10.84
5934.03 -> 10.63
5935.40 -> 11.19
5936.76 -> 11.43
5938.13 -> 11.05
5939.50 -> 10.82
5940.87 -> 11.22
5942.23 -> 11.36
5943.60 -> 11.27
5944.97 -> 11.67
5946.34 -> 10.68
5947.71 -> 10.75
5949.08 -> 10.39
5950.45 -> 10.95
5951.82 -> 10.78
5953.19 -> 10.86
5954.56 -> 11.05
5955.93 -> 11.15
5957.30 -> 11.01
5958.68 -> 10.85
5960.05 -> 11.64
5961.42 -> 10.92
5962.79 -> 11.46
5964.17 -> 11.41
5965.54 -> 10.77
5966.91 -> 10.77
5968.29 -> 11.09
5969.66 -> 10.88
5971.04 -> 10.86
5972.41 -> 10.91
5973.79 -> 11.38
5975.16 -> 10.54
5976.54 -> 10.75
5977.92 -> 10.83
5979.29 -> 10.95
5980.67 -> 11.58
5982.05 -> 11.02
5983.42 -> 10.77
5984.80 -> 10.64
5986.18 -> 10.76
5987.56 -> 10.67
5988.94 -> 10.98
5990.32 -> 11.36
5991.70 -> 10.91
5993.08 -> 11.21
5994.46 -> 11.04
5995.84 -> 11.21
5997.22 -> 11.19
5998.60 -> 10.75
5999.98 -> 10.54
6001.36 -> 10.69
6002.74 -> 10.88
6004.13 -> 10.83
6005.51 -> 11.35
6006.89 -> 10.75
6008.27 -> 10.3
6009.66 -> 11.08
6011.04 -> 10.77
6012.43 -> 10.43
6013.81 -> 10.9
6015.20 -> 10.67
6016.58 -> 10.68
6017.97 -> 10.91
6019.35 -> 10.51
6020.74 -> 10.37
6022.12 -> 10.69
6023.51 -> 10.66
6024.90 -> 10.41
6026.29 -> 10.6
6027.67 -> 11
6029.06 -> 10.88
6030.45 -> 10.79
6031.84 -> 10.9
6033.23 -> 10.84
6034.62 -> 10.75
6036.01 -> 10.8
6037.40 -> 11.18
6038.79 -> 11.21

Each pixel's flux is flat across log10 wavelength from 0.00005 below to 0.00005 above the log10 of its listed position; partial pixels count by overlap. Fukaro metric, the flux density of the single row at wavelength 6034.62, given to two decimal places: 10.75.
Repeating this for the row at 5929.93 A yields 10.71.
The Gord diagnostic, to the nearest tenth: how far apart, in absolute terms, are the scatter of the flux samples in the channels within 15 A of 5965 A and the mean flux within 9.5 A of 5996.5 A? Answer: 10.7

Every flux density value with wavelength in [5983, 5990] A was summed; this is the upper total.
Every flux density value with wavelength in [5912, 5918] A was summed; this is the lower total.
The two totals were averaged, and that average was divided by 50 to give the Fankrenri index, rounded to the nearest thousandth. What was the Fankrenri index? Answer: 1.088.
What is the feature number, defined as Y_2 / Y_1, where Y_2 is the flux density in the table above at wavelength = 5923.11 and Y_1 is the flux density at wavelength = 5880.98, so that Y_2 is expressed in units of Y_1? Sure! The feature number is 0.99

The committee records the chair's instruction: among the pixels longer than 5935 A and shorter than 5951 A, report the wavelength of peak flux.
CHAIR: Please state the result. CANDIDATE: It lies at 5944.97 A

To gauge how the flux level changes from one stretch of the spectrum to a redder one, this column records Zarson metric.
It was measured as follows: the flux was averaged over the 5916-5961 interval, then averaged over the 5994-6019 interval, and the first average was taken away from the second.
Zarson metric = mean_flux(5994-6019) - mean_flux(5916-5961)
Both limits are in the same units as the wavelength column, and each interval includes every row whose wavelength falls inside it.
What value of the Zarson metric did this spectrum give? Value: -0.2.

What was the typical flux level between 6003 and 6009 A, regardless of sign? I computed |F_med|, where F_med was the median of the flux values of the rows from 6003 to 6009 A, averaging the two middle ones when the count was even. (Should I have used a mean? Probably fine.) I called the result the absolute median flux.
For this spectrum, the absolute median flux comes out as 10.8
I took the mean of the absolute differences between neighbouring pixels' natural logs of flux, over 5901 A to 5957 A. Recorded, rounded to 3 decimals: 0.030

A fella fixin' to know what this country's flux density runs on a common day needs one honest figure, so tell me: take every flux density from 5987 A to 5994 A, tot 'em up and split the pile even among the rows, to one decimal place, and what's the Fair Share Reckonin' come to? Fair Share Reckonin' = 11.0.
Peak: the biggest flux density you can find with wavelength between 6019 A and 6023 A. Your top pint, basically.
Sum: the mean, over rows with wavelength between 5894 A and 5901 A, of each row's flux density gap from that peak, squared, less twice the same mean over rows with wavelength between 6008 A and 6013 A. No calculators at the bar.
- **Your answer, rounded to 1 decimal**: 1.5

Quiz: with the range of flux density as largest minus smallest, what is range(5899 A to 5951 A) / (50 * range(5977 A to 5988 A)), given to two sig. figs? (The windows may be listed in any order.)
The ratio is 0.033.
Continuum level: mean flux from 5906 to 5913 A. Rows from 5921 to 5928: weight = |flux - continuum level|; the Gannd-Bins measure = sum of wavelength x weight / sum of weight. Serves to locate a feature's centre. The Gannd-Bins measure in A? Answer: 5924.2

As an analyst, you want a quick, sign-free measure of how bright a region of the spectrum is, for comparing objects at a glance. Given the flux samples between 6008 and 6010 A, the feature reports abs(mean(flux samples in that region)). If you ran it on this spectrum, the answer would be 10.7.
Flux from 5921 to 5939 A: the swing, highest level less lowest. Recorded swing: 0.80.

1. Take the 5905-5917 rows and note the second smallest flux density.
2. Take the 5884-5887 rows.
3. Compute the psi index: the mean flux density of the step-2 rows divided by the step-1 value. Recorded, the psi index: 1.077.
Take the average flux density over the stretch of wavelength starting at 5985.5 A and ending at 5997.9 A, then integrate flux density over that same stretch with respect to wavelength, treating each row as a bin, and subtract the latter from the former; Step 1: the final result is -126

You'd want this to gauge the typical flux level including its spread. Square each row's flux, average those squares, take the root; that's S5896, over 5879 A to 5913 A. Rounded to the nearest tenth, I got 10.7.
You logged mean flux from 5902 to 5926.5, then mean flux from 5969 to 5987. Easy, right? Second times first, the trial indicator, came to 121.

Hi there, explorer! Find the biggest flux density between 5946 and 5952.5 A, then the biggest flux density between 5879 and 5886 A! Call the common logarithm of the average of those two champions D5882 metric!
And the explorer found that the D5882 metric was 1.048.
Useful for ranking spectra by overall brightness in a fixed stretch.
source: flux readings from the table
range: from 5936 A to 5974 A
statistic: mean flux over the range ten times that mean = 110.5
